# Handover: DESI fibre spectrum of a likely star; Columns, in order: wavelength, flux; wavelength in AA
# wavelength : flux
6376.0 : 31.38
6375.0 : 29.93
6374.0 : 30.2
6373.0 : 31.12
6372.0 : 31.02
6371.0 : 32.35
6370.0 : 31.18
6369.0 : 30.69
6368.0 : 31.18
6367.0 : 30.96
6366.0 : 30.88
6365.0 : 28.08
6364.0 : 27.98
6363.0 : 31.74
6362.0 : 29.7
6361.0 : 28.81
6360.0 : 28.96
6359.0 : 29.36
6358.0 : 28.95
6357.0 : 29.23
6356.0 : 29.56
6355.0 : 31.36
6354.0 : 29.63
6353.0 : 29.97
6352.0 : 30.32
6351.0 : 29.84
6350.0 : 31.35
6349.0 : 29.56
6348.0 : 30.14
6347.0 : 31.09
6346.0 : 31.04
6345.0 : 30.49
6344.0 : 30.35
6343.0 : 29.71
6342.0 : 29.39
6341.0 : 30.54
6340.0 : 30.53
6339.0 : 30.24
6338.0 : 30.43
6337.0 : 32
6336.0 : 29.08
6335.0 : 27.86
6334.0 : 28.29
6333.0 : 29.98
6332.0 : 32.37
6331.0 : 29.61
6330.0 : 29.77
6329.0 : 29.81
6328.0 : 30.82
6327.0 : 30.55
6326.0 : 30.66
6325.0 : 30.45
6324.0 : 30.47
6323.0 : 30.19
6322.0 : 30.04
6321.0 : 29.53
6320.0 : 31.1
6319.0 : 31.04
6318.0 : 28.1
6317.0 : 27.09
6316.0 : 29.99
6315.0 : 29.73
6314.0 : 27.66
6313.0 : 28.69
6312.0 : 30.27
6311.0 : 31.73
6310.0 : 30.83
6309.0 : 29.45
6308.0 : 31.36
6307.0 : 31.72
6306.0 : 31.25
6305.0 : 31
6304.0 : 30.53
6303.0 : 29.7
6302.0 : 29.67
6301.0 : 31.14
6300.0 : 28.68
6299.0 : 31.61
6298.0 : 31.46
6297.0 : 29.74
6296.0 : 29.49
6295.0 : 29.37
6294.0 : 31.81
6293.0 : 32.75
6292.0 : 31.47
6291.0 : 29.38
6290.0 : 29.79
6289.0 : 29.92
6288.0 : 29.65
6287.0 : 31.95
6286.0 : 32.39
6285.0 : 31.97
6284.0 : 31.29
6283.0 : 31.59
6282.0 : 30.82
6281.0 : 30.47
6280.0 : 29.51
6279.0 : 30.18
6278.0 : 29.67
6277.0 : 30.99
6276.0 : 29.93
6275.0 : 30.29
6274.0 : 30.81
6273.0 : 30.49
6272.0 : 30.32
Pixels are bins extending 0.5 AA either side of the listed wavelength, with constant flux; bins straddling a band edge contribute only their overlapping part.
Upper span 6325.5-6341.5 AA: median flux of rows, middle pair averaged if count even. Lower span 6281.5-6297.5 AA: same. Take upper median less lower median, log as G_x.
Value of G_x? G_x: -0.72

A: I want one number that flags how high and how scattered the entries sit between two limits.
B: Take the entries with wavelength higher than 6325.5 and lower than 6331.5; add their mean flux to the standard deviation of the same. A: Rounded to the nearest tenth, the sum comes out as 30.7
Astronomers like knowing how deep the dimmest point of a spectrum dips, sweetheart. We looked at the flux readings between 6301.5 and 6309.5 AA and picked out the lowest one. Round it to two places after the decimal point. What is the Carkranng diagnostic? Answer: 29.45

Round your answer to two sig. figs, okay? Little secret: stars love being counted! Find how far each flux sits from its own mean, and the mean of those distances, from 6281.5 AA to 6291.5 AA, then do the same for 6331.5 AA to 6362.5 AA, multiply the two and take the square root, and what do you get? 0.87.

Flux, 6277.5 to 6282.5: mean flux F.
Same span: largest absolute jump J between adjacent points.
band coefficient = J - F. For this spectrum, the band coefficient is -29.2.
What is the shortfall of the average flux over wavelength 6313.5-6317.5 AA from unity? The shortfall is -27.6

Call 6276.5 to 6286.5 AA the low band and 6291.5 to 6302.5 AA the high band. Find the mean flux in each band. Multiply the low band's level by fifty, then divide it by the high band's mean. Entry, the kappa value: 50.4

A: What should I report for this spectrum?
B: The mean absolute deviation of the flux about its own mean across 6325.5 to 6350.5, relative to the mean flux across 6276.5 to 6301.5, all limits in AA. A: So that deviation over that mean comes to 0.0242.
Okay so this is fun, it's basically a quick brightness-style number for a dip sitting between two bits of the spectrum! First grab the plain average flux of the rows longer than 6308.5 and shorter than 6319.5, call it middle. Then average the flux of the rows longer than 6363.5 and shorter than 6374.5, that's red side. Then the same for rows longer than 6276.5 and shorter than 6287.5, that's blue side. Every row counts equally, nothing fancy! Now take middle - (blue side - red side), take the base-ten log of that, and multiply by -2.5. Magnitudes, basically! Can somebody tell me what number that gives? -3.657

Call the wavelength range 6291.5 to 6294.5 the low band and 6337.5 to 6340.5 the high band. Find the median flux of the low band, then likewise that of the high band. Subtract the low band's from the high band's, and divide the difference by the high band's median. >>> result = -0.045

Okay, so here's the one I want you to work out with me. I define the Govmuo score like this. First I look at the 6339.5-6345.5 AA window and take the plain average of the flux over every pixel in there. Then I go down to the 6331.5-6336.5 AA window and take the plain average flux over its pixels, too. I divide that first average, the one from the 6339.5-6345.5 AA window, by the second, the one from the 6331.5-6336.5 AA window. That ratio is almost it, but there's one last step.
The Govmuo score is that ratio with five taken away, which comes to -3.98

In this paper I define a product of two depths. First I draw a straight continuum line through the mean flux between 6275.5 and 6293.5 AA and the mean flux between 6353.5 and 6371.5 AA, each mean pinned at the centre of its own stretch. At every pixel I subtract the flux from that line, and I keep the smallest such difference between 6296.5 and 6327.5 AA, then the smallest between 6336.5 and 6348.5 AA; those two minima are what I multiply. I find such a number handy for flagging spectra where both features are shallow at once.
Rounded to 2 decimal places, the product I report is 2.10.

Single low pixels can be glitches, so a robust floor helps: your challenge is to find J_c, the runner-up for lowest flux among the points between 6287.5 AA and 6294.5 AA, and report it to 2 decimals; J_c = 29.65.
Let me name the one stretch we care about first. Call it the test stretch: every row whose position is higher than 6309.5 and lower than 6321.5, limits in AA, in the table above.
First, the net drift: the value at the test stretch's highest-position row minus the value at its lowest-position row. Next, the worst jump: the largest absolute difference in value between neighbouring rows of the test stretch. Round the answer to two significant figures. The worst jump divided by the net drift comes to -2.3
